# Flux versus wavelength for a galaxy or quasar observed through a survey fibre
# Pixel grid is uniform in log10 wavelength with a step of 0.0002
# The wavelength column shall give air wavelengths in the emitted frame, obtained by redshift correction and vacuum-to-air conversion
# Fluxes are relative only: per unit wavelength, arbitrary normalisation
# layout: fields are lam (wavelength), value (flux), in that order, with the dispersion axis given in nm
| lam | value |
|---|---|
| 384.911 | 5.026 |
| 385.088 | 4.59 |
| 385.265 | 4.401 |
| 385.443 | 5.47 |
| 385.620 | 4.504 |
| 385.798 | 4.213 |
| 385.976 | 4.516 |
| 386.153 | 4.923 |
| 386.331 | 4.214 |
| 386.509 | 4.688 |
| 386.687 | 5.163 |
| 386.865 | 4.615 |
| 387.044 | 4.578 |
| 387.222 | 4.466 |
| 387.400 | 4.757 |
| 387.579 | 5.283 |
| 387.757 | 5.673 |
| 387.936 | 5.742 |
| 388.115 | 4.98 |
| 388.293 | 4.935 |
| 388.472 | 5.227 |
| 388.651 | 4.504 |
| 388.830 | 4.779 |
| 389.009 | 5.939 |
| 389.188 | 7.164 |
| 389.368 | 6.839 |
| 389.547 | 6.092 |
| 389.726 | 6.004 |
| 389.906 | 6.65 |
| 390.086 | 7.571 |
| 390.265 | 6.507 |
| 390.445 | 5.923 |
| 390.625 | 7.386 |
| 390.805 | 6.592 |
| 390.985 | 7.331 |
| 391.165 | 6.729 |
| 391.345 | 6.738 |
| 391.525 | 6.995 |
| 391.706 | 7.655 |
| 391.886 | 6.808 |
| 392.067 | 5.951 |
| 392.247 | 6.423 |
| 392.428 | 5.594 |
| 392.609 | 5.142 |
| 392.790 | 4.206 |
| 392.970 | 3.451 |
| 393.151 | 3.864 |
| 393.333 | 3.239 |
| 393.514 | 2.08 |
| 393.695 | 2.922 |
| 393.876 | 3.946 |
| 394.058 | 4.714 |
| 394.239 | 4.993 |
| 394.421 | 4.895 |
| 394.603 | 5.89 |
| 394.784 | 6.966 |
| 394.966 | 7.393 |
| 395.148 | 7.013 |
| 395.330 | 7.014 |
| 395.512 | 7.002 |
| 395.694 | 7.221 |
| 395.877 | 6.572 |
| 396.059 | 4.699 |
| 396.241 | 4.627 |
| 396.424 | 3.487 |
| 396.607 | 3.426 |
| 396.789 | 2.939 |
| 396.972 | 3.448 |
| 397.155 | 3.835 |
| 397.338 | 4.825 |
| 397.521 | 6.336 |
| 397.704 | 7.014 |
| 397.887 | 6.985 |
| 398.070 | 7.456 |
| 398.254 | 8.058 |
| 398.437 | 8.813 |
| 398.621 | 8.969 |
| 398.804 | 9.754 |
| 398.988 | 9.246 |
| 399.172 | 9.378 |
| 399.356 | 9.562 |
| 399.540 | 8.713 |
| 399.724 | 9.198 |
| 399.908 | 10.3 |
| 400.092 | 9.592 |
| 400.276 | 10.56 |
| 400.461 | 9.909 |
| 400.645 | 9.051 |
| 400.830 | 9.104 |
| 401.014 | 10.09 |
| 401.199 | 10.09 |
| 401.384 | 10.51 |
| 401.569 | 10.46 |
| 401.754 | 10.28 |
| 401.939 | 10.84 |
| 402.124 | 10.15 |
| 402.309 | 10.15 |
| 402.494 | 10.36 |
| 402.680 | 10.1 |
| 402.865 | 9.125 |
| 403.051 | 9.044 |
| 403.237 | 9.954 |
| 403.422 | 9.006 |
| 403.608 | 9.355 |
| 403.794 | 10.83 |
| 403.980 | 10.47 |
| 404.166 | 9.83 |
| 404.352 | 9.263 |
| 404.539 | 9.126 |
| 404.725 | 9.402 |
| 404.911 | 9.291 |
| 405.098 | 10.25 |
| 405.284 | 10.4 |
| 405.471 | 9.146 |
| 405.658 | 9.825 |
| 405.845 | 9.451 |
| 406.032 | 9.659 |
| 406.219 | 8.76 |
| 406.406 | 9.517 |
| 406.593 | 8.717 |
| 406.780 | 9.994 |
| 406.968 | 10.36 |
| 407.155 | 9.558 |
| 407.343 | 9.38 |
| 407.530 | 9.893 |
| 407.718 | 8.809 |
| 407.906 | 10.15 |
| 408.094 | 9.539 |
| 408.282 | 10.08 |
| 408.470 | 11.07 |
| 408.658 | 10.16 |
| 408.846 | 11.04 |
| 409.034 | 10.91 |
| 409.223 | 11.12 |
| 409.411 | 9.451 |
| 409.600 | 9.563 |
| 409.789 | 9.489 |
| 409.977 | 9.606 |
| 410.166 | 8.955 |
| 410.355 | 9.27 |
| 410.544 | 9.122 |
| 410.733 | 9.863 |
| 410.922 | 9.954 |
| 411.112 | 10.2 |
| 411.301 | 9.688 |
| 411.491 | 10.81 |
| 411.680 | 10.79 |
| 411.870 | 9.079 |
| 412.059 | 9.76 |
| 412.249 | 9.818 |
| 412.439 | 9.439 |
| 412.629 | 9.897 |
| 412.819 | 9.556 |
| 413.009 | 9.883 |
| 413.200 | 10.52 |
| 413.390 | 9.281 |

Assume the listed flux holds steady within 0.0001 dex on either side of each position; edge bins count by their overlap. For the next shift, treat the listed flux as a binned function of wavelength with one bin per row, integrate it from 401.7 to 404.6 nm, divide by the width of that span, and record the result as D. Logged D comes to 9.9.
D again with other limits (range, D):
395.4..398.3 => 5.5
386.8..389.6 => 5.3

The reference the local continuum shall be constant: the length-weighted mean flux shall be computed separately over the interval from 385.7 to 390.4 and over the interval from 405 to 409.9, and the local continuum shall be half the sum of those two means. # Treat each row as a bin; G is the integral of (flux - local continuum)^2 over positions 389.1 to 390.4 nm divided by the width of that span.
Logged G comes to 1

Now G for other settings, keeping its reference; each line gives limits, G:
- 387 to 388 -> 7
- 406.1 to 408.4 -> 4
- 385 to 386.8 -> 9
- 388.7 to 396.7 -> 6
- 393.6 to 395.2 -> 7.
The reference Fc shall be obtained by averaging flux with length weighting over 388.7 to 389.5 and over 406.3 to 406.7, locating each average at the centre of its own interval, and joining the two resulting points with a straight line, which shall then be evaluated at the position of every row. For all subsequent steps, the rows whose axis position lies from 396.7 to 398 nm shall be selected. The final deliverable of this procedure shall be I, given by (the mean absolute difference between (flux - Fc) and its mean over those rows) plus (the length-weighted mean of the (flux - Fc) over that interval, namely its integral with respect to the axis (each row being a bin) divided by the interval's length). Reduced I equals -1.0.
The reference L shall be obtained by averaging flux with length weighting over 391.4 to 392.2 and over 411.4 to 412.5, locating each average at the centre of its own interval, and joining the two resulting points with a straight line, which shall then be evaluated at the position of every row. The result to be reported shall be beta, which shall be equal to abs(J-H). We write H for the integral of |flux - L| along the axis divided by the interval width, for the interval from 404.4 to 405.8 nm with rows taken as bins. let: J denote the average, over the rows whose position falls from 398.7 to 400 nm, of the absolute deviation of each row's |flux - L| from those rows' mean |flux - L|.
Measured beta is 0.36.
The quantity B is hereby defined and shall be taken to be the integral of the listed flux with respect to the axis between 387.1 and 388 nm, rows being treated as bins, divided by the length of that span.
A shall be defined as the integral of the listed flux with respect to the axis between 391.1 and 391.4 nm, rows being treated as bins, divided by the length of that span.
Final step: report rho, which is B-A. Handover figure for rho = -1.6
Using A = 7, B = 5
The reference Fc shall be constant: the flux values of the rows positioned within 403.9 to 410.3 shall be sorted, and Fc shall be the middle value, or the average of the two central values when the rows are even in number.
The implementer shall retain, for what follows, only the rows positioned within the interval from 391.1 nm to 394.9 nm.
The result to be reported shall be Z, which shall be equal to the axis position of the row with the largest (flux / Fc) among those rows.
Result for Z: 391.706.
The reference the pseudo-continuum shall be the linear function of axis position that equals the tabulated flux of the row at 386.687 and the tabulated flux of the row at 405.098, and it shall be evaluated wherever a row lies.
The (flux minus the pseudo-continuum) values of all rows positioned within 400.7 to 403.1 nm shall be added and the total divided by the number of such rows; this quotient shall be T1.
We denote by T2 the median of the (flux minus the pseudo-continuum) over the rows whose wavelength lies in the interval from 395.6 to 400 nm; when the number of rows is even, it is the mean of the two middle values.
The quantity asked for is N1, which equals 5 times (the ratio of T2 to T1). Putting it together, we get -8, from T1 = 0.6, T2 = -1.0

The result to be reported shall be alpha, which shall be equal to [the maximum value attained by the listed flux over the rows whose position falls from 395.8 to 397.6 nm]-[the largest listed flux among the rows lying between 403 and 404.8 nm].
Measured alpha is -4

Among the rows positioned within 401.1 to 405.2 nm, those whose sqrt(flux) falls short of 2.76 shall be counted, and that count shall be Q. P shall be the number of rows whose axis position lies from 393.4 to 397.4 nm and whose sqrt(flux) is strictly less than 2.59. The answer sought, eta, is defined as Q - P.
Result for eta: -16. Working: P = 16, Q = 0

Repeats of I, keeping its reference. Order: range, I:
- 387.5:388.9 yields -0.4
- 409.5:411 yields -0.1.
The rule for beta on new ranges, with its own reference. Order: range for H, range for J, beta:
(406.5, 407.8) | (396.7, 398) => 0.86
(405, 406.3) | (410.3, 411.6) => 0.52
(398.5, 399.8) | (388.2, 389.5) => 0.82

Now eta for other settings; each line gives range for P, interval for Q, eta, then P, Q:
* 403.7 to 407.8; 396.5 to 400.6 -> 9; 0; 9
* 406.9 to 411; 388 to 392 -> 21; 0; 21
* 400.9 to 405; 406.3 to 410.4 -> 0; 0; 0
